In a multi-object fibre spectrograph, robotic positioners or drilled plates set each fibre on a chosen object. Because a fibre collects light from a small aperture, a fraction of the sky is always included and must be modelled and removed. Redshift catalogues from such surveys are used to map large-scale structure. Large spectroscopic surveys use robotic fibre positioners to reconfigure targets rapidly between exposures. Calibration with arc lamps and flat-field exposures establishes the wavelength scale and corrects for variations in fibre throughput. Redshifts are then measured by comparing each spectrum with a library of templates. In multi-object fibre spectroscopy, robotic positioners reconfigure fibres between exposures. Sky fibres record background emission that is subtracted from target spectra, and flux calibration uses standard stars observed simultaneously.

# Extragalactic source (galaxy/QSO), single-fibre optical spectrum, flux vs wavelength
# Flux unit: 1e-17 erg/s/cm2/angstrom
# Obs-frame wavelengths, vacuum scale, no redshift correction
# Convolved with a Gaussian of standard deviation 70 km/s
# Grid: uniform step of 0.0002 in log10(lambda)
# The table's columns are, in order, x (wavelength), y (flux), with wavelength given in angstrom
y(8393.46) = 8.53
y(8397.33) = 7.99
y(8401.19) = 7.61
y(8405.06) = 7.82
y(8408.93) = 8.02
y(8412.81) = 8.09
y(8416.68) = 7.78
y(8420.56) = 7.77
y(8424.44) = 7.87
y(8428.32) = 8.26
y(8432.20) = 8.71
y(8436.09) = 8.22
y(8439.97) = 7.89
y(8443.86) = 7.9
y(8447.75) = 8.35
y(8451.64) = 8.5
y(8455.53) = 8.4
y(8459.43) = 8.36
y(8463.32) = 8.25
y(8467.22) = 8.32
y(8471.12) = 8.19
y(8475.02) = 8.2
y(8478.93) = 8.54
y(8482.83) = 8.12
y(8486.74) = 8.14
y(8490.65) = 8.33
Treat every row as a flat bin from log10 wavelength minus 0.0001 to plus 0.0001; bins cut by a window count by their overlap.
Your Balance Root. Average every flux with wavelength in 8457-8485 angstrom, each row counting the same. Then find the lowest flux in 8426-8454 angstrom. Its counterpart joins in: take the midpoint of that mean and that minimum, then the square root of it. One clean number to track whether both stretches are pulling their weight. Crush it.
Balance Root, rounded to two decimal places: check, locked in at 2.84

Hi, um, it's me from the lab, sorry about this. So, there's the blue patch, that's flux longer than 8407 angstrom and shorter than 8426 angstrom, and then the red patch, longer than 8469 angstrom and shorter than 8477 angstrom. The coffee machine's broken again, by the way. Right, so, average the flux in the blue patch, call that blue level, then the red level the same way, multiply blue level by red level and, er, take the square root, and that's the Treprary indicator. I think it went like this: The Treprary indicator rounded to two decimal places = 8.05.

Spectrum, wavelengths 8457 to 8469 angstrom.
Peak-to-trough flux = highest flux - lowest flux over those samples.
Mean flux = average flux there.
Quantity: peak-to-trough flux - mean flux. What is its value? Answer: -8.20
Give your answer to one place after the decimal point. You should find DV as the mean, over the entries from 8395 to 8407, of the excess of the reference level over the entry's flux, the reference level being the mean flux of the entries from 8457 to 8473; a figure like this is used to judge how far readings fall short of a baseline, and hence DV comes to 0.5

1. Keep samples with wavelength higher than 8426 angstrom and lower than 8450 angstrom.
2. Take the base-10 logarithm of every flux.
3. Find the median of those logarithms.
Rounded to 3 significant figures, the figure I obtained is 0.916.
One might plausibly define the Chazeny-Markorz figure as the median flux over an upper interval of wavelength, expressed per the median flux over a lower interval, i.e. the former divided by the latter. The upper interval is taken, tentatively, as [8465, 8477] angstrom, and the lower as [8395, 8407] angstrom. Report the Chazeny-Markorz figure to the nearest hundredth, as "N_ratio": 1.05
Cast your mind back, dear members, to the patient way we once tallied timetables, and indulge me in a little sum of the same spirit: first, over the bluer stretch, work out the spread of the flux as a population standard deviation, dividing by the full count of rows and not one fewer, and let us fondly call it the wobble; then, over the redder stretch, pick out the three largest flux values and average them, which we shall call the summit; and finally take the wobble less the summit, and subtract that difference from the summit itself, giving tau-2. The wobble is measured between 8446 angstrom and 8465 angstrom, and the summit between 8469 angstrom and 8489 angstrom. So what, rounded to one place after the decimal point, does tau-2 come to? 16.5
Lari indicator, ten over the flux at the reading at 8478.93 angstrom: 1.17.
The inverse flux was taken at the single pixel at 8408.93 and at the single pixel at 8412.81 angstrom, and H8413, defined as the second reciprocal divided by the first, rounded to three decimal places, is 0.991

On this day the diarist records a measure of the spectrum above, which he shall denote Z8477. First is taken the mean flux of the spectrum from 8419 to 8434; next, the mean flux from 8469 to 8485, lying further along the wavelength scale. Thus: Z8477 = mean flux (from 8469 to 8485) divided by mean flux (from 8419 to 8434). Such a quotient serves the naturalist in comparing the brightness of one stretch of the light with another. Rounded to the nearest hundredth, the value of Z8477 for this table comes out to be 1.01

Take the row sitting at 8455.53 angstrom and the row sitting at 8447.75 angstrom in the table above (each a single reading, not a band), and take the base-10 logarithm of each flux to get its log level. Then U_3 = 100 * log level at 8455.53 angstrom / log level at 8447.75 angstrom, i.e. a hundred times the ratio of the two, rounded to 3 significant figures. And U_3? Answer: 100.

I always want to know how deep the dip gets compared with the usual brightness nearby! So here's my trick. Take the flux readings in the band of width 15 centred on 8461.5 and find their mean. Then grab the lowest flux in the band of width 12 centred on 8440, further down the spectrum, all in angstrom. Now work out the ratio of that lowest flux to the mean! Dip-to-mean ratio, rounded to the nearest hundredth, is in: 0.95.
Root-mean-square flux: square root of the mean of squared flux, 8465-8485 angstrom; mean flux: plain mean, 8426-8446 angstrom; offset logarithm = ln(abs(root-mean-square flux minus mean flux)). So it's -2.5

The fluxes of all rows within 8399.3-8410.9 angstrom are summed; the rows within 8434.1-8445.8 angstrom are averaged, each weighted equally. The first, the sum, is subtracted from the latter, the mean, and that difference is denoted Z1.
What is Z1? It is -15.4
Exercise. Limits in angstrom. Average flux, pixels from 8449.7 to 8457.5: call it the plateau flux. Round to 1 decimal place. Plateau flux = 8.4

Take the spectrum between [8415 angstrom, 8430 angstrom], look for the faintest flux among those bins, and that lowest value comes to 7.77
